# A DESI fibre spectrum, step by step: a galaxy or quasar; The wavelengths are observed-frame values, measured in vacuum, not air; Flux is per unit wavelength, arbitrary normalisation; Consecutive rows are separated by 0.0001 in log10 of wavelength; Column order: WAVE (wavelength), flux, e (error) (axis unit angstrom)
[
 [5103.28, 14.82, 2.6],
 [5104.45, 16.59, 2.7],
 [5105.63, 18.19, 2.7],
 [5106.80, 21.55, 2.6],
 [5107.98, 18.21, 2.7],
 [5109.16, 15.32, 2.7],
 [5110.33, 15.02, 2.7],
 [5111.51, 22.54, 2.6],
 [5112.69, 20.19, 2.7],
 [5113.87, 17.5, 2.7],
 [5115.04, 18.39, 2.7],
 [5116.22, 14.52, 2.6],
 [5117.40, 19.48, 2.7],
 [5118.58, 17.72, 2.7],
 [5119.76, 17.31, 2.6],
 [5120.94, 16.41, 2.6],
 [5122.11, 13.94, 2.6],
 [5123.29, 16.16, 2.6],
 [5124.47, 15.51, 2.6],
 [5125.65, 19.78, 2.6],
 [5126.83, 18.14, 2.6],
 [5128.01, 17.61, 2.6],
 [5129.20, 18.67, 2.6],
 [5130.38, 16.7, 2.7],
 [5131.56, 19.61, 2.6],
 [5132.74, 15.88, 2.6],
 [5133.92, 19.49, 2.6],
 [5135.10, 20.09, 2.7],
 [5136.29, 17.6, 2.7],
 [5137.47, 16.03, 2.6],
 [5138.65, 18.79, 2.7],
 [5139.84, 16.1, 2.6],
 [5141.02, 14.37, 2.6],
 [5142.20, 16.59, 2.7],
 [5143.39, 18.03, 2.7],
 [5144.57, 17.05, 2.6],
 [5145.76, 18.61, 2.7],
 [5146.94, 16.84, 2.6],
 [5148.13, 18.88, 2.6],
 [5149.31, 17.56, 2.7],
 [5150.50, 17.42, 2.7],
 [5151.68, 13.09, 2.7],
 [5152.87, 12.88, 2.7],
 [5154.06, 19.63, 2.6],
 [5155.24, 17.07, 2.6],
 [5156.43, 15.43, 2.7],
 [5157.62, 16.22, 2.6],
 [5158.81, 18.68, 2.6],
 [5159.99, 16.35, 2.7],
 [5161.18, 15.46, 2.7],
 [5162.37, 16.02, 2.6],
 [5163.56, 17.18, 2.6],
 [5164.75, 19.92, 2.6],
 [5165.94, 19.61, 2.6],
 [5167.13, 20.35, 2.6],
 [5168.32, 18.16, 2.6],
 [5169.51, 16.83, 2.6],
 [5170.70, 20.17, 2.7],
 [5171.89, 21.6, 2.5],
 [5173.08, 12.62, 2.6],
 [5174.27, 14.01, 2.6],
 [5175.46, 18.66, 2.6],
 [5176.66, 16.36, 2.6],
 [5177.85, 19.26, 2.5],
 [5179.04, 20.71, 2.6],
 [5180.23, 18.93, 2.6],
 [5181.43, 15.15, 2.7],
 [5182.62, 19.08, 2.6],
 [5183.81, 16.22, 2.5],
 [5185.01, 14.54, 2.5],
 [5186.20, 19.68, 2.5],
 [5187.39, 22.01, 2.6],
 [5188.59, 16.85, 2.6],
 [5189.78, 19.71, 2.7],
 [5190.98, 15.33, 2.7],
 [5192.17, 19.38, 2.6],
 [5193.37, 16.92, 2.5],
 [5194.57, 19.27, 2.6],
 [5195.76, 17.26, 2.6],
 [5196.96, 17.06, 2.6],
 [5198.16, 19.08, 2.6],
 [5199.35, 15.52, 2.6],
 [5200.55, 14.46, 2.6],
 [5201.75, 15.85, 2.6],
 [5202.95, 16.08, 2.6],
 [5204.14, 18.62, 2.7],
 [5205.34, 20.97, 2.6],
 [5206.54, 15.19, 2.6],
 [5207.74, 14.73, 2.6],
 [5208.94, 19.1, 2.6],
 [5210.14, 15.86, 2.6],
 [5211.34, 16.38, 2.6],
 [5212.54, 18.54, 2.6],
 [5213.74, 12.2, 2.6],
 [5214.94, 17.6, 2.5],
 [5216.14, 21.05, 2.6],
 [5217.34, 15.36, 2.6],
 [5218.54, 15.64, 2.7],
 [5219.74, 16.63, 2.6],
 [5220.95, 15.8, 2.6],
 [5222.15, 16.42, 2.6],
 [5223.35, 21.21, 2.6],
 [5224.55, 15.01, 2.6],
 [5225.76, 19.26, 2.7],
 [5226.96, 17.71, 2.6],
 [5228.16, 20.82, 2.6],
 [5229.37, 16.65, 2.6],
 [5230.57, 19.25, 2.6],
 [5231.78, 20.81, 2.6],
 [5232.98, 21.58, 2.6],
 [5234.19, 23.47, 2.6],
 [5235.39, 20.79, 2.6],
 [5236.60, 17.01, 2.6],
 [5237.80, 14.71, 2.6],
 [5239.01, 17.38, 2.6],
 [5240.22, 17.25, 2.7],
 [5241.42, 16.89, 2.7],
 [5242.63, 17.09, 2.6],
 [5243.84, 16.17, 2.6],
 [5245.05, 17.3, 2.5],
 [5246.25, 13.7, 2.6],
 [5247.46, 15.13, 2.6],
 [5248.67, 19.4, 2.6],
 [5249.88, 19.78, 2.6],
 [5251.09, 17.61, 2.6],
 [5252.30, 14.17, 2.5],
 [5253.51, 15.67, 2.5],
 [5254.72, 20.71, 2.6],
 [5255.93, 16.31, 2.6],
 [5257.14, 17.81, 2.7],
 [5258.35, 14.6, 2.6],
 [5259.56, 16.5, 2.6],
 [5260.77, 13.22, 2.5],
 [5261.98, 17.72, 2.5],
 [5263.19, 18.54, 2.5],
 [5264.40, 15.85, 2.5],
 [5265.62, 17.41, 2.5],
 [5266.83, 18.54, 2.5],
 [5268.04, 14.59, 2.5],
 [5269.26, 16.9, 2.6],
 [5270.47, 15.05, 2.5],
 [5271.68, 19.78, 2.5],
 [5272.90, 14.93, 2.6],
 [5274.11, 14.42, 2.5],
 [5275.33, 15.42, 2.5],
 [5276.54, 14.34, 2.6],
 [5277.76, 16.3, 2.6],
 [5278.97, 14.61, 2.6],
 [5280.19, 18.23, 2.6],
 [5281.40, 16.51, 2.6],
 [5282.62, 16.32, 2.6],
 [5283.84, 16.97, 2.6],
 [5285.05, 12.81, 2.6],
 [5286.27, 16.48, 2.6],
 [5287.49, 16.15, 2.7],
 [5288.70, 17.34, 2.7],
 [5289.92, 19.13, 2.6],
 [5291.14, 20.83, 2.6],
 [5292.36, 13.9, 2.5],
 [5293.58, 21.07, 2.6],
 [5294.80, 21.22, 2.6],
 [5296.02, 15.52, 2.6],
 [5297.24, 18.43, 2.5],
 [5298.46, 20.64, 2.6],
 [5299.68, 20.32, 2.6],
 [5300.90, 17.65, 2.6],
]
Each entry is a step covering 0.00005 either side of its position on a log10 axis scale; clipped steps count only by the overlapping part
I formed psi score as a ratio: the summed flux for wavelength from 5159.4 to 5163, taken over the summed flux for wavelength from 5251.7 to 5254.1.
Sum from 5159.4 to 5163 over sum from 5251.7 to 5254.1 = 1.6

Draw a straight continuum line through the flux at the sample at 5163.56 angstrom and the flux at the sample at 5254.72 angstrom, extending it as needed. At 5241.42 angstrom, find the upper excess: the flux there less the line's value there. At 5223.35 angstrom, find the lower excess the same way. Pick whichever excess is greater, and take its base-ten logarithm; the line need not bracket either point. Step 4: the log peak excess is 0.2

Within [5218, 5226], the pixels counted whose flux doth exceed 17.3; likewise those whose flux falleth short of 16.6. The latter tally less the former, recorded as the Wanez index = 2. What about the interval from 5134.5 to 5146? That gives -1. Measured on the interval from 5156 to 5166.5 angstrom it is 2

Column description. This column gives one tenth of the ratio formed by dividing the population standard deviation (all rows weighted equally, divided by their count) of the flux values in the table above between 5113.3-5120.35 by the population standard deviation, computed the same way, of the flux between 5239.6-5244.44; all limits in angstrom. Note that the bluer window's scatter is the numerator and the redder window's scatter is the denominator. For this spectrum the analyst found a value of 0.37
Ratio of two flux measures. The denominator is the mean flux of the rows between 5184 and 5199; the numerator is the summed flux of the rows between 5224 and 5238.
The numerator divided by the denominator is 12.6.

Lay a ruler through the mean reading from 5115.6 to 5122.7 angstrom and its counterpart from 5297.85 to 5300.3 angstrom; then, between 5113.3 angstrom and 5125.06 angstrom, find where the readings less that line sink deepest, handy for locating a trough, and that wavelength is 5122.11 angstrom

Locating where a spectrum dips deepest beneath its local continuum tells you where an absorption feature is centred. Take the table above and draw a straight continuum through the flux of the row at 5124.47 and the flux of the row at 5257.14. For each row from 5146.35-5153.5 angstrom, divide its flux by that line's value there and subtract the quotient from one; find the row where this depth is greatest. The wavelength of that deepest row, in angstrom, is 5152.87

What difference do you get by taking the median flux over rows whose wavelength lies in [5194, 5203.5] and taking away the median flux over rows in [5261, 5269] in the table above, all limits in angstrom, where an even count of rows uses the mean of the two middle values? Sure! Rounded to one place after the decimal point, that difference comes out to -1.0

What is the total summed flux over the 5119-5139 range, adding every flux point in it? 298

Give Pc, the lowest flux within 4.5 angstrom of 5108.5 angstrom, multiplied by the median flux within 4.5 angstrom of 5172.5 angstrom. 263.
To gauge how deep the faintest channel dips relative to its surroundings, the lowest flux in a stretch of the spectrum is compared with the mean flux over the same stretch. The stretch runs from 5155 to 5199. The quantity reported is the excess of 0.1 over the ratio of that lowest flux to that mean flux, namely -0.61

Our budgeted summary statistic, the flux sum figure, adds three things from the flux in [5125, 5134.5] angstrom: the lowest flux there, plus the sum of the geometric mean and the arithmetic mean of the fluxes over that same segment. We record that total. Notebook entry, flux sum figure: 52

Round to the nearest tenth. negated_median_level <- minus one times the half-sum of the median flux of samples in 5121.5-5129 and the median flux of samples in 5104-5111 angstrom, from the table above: -17.1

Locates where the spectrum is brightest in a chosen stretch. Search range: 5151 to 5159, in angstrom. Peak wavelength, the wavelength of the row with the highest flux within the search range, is 5154.06 angstrom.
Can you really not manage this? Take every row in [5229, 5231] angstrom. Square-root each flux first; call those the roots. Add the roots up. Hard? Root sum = 8.5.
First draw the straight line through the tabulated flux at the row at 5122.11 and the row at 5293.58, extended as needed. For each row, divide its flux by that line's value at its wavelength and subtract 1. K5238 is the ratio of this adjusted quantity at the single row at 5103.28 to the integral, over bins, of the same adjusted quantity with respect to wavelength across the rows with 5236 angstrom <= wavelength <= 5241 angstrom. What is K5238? -0.22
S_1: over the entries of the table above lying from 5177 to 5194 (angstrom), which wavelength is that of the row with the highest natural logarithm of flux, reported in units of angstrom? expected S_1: 5187.39 angstrom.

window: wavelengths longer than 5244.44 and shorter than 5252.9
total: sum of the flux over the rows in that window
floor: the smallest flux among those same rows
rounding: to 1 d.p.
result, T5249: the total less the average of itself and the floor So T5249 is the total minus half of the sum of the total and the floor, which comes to 51.7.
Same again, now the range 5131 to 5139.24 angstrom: 55.8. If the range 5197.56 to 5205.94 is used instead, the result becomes 53.1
